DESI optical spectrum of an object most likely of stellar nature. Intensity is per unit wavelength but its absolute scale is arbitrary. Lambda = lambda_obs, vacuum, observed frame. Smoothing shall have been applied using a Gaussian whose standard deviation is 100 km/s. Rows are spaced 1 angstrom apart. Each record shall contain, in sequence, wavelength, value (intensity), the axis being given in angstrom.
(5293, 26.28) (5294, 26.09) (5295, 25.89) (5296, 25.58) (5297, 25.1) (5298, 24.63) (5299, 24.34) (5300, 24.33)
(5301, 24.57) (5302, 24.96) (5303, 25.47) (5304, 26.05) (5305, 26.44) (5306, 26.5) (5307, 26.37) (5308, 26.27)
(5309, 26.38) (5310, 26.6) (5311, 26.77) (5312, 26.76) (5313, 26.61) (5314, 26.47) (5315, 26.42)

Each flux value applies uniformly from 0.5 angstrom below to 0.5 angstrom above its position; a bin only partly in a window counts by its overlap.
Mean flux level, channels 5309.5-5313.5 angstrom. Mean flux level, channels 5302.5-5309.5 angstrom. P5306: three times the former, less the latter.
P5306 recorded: 53.8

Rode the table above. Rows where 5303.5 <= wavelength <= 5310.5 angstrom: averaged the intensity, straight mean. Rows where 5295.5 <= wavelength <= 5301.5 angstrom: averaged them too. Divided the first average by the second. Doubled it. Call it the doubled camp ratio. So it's 2.13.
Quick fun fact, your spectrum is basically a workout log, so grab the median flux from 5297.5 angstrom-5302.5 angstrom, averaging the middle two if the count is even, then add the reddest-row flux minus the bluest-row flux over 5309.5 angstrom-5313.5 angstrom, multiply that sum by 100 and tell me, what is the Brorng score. 2458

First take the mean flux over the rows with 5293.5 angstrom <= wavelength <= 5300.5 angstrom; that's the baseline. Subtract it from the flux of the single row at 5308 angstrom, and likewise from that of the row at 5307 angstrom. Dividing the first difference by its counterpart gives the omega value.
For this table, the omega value 0.9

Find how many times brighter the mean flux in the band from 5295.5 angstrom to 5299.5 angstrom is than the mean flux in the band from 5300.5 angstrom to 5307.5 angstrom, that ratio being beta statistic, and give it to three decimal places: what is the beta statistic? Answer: 0.967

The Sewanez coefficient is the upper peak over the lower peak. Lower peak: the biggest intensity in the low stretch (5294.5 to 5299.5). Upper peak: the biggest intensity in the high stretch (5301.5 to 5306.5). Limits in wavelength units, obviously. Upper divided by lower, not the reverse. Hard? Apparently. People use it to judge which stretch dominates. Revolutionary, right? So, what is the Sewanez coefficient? 1.02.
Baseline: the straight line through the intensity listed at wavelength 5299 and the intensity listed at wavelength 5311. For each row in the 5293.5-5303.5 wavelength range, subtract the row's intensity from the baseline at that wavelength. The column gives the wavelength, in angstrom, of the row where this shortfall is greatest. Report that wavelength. 5300 angstrom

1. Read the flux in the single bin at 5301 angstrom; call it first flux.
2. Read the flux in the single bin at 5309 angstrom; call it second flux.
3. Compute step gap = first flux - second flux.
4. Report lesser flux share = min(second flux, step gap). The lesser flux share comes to -1.8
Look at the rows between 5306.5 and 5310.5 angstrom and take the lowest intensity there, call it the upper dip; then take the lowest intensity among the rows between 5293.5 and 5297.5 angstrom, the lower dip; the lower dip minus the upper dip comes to -1.2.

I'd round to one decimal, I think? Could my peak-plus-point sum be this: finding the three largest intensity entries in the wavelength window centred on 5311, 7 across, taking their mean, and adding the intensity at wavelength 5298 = 51.3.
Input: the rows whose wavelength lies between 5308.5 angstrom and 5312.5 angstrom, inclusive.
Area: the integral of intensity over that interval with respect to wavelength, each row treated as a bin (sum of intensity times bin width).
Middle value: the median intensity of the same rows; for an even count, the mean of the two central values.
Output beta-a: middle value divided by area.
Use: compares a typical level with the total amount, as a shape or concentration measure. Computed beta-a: 0.25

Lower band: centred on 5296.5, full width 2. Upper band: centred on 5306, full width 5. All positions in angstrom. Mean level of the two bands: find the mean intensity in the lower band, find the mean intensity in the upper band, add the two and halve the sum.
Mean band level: 25.8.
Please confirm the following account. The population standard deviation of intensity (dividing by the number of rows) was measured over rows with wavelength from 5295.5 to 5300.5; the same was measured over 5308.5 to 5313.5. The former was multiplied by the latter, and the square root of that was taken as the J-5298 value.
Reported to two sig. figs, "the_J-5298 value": 0.26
